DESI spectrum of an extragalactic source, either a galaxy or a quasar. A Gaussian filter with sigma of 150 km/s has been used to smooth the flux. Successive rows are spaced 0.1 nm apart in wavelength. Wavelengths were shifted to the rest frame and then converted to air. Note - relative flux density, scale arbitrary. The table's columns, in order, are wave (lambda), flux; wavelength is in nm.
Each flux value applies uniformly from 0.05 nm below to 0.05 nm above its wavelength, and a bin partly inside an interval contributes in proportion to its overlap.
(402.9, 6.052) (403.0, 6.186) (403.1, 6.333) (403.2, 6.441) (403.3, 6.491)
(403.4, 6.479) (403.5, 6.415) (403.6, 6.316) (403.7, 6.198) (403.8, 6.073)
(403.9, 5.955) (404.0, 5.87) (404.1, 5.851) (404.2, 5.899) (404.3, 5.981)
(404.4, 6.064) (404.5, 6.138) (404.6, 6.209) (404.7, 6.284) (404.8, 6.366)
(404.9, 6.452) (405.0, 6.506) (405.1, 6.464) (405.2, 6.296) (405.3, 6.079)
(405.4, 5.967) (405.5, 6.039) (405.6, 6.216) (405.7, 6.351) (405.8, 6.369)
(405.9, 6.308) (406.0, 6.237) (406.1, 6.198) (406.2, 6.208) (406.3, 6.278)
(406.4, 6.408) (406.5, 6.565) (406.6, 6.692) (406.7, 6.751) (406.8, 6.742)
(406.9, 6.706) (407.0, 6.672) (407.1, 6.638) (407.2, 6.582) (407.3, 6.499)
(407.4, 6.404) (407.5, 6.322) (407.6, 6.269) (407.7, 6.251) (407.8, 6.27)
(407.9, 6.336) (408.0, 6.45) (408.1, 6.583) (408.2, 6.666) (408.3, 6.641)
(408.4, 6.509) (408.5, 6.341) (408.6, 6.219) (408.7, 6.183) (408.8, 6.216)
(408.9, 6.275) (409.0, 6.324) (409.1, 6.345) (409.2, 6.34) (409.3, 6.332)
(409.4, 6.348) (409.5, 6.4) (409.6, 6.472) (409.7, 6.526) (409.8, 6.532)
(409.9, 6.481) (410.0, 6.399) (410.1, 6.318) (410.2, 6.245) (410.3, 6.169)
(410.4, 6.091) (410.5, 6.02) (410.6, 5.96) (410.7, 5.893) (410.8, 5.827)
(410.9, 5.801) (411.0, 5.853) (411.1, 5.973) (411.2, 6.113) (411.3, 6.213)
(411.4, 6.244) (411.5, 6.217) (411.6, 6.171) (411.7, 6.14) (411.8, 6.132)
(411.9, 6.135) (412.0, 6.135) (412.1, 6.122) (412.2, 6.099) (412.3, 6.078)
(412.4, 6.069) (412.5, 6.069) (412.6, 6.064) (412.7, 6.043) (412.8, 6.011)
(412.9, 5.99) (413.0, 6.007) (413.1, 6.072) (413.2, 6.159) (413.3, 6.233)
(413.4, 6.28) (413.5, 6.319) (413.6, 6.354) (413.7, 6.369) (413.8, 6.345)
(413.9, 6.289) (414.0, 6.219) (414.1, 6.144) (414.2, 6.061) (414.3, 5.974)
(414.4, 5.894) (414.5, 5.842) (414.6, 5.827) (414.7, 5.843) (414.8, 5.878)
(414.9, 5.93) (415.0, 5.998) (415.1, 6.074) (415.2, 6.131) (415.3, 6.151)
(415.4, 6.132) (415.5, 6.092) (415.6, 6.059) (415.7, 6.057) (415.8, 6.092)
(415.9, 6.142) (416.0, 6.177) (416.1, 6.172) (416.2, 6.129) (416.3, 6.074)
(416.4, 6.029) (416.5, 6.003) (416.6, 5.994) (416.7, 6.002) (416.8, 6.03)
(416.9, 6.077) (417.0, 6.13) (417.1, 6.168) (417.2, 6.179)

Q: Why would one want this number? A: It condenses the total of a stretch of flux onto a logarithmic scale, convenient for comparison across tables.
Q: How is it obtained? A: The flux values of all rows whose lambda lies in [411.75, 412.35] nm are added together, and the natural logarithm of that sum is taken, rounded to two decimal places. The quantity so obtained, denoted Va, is 3.60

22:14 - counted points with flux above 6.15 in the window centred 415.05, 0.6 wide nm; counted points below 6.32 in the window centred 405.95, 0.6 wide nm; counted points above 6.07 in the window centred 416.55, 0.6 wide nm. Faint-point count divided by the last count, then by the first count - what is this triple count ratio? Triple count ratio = 4.0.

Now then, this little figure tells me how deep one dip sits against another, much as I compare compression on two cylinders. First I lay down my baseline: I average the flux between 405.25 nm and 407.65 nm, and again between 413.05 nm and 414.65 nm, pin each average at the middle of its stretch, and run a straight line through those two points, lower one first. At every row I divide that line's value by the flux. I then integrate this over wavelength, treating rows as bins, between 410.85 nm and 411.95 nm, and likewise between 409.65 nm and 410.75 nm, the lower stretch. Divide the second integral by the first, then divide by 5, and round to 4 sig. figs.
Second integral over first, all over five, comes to 0.1966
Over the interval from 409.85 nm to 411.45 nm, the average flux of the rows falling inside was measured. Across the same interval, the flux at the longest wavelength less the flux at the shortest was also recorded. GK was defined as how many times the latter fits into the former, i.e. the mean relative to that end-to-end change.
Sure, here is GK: -26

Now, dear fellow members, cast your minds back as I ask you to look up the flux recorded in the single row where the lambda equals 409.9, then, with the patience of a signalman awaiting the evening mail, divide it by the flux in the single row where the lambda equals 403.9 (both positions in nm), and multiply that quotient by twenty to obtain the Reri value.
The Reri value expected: 22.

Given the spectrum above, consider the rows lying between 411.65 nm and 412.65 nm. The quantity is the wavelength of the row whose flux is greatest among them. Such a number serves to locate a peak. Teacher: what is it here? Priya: 411.7 nm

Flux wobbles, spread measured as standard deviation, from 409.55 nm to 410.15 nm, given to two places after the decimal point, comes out 0.08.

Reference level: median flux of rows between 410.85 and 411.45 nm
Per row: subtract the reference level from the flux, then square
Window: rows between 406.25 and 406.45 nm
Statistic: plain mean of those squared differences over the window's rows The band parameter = 0.09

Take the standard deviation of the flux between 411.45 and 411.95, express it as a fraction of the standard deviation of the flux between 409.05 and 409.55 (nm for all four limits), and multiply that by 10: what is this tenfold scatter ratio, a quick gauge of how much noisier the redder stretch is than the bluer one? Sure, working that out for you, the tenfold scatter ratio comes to 13.3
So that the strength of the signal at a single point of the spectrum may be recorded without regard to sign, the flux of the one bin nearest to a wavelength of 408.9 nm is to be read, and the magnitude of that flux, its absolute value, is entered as 6.3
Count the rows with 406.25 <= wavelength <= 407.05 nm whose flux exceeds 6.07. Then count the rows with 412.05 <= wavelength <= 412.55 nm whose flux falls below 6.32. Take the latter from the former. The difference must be 3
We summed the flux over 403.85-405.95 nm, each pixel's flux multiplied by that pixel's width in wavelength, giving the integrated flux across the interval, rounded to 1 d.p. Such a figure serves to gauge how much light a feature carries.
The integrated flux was 13.0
